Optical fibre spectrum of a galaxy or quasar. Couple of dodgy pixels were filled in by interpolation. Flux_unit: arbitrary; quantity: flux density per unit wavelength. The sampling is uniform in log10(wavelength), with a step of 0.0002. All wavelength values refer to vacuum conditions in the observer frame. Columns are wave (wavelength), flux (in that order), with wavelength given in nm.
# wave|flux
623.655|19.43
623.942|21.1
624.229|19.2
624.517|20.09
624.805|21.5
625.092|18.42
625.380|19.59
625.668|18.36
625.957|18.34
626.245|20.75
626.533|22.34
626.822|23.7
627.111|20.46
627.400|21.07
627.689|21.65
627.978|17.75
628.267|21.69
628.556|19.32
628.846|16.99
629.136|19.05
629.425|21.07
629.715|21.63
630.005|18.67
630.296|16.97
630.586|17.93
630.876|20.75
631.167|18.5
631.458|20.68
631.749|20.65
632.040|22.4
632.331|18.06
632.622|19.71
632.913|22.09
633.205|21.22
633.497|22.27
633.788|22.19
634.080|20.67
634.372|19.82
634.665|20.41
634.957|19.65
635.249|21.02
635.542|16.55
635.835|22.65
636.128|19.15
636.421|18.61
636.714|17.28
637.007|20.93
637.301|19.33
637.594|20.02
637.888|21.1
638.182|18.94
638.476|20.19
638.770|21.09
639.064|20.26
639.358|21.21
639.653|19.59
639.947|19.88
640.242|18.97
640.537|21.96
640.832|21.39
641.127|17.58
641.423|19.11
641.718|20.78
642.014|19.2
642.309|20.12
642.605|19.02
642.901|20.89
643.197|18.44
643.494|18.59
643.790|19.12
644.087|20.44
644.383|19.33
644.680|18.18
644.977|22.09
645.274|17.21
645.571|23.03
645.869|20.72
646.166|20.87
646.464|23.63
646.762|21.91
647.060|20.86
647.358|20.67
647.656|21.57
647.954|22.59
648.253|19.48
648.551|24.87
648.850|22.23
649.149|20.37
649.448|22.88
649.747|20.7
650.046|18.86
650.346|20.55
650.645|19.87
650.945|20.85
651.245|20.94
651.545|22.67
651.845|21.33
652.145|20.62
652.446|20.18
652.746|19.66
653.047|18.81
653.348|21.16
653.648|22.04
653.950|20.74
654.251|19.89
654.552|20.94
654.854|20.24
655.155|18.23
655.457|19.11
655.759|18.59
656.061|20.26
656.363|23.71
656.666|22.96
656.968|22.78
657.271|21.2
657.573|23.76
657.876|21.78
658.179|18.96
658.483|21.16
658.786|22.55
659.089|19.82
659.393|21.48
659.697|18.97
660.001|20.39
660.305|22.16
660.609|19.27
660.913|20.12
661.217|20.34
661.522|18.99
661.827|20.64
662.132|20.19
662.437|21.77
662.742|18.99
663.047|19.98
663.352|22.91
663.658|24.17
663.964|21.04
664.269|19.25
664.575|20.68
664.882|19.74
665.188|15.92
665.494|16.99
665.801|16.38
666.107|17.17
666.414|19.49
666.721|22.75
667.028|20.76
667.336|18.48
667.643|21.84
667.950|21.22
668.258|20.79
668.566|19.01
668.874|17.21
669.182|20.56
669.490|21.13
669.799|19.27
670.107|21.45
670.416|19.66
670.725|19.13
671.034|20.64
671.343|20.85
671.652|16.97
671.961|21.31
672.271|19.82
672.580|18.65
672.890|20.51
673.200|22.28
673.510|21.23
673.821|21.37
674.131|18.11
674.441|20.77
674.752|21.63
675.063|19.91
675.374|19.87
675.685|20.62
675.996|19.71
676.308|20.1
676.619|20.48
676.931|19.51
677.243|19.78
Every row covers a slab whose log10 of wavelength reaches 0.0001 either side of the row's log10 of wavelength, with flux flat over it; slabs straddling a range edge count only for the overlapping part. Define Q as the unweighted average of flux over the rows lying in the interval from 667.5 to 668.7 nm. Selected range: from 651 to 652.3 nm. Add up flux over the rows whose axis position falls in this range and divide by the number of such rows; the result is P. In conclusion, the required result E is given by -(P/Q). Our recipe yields -1.03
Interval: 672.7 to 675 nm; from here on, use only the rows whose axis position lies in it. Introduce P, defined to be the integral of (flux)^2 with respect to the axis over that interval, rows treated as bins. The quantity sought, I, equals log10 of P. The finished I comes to 3.00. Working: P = 996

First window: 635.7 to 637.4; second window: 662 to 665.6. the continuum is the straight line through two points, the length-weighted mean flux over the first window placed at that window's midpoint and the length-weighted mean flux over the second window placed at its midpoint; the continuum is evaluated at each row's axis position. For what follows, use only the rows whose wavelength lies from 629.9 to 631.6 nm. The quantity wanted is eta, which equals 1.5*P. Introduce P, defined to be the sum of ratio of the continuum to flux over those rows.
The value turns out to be 9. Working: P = 6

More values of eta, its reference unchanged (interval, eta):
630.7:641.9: 56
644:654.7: 52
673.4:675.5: 11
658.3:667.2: 44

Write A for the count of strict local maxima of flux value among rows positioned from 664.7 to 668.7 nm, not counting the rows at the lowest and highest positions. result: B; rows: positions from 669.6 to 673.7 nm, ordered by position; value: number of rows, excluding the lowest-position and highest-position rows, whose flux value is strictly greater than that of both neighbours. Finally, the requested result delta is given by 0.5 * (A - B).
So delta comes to -0.5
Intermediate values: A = 3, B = 4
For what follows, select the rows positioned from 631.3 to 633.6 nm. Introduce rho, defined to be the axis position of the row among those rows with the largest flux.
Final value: 632.040 nm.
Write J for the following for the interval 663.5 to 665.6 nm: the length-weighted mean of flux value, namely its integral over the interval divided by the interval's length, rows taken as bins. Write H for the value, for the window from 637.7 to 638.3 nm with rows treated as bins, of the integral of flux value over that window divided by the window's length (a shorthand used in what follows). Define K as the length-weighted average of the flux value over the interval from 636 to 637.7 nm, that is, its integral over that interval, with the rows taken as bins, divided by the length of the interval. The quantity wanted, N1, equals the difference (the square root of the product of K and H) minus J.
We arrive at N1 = -0.1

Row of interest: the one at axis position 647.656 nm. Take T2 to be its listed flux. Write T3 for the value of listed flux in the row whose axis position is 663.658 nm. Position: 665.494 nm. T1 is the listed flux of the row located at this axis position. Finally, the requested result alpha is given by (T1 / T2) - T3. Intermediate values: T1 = 16.99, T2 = 21.57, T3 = 24.17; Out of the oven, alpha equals -23.4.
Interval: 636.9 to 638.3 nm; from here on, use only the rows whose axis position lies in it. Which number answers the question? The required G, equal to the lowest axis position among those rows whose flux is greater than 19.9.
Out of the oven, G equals 637.007 nm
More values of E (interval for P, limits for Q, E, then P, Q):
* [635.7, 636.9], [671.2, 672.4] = -0.98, 19.4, 19.7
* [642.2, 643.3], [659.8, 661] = -0.96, 19.6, 20.5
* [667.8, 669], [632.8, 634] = -0.89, 19.6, 21.9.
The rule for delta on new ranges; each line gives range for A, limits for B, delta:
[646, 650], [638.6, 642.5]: 0.0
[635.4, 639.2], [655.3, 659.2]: 0.5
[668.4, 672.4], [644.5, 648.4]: 0.0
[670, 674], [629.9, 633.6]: -0.5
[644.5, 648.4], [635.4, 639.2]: 0.0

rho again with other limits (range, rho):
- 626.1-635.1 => 626.822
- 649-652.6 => 649.448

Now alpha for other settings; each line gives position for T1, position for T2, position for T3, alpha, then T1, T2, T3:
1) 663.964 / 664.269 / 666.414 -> -18.4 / 21.04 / 19.25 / 19.49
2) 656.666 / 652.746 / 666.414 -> -18.3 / 22.96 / 19.66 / 19.49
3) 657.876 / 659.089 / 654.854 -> -19.1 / 21.78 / 19.82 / 20.24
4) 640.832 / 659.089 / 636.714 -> -16.2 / 21.39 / 19.82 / 17.28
